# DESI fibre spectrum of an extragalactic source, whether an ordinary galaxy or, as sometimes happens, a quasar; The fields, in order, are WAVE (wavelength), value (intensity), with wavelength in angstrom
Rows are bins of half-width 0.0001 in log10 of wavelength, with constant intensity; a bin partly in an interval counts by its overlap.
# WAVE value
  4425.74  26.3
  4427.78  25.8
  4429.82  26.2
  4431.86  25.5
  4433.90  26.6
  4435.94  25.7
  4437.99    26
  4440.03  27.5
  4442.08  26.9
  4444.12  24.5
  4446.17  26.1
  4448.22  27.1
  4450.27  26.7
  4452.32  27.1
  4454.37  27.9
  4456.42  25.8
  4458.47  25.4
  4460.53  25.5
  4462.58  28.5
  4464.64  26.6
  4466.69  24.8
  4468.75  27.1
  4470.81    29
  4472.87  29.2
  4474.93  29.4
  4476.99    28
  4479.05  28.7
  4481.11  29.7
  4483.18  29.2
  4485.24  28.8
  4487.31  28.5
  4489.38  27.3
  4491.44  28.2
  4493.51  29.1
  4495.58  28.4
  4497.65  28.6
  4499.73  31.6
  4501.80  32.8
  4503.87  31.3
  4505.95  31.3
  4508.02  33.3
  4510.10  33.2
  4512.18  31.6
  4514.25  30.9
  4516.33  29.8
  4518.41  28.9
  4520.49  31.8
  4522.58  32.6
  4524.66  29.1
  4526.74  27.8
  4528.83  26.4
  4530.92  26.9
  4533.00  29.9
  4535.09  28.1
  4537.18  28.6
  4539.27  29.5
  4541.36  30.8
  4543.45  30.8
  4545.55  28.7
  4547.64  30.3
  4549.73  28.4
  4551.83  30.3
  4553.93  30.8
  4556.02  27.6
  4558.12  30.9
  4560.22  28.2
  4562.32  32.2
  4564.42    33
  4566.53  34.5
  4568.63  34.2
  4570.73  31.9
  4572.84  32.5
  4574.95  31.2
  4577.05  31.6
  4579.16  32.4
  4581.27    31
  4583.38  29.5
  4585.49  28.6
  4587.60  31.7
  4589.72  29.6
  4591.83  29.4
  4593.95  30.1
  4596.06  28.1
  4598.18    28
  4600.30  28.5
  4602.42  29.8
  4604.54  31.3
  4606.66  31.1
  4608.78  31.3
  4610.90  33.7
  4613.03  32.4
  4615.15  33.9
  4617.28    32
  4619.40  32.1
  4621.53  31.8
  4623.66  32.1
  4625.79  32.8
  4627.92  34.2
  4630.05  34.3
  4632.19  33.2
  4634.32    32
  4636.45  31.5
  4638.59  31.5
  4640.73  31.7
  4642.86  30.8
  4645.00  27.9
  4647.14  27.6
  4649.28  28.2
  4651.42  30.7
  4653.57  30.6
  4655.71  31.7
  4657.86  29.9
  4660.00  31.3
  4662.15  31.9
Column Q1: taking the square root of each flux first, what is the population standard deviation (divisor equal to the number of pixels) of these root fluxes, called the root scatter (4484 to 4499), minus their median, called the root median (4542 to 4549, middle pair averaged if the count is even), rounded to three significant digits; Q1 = -5.45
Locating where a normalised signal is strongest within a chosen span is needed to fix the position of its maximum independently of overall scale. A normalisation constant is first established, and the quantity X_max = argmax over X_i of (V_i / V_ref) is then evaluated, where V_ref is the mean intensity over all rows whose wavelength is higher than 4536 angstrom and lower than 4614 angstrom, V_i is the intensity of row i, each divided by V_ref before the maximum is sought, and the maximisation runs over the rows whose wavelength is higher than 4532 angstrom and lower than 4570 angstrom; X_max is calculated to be 4566.53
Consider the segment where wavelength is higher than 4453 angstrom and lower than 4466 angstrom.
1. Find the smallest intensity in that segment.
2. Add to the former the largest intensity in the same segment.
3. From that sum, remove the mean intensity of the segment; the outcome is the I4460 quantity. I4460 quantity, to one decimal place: 27.3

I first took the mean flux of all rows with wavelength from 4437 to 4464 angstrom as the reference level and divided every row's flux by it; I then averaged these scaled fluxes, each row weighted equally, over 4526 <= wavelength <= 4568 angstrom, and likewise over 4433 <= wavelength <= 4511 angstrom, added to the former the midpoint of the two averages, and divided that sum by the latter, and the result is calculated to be 2.08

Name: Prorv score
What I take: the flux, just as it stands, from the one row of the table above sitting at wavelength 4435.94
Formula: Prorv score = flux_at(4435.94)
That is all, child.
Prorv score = 25.7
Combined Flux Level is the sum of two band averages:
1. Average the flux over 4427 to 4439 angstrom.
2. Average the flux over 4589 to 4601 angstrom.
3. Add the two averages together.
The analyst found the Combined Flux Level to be 54.9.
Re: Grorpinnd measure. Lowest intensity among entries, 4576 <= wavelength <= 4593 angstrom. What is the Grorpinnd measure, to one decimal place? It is 28.6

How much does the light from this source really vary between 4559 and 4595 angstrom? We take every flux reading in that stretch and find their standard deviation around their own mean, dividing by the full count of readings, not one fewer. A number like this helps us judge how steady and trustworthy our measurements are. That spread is 1.78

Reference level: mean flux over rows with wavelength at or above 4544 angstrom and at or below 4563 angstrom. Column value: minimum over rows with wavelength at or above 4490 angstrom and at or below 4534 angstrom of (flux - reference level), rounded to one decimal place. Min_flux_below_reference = -3.3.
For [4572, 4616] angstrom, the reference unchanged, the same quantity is -1.7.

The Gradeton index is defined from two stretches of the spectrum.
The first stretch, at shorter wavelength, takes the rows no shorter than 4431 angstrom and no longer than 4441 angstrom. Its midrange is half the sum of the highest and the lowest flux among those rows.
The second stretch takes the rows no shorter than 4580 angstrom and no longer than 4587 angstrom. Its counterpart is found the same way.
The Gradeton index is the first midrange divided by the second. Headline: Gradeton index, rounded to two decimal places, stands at 0.89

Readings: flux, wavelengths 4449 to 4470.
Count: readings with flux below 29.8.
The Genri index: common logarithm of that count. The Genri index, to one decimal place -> 1.0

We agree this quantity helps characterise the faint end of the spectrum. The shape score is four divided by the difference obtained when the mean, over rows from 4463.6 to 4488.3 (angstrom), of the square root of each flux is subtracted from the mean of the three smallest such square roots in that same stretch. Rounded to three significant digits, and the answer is -20.1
